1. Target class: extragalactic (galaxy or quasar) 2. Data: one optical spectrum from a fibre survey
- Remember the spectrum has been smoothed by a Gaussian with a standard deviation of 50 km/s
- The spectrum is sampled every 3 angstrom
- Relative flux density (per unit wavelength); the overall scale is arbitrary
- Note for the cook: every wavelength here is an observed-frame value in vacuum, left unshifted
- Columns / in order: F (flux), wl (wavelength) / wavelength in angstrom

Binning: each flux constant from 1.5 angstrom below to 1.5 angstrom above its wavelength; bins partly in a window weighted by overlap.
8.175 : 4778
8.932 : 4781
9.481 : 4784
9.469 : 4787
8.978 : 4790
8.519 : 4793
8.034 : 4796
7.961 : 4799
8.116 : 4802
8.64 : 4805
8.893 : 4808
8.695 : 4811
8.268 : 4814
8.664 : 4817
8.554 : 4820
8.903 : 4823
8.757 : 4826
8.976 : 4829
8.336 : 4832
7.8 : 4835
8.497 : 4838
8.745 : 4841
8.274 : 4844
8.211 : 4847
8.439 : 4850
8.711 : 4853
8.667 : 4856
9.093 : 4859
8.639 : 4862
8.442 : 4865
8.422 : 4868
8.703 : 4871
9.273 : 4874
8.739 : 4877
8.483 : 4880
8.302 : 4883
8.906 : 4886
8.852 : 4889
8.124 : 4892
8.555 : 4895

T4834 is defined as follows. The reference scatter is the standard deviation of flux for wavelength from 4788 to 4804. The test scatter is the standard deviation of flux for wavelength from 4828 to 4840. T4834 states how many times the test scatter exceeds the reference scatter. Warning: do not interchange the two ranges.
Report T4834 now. 1.1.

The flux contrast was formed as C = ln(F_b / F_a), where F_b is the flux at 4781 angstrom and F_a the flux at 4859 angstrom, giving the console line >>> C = -0.02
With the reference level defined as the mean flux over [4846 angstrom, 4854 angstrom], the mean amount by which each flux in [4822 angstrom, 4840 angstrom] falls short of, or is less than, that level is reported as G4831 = -0.09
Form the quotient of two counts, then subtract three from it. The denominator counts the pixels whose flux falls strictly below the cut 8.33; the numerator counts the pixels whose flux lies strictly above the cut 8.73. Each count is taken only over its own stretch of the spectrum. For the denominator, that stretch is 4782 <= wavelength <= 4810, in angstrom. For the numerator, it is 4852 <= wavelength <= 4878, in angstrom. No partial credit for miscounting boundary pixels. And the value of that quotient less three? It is -2.0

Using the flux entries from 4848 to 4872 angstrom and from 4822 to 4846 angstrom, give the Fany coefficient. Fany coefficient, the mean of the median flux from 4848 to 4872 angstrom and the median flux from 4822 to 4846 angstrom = 8.64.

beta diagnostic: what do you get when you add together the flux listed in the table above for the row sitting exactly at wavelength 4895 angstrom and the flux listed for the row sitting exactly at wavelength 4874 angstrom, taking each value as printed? 17.8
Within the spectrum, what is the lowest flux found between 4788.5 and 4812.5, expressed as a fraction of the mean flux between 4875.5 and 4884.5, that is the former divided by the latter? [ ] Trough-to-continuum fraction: 0.94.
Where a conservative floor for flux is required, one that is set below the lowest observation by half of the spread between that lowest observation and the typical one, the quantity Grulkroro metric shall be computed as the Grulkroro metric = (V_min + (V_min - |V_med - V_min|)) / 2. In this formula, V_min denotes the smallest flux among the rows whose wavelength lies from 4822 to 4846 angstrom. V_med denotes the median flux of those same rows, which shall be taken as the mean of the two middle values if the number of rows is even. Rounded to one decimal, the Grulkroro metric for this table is 7.4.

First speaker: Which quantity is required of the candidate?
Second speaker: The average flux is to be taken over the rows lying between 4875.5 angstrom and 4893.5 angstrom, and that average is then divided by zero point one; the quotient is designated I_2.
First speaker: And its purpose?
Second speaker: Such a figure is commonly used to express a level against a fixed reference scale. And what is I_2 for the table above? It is 85.7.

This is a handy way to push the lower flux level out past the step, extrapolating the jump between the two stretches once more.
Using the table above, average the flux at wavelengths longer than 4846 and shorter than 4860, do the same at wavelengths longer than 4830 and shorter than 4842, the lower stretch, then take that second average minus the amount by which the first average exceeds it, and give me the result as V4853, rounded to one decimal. 8.1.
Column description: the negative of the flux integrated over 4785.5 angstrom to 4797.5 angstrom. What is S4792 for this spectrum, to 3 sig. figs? -105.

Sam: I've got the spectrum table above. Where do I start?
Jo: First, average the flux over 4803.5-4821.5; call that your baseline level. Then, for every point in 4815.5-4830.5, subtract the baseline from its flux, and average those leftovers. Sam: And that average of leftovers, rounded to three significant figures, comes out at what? 0.152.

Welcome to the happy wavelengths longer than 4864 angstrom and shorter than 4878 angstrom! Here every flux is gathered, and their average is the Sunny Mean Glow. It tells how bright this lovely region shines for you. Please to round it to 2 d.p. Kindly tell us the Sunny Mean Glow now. 8.72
